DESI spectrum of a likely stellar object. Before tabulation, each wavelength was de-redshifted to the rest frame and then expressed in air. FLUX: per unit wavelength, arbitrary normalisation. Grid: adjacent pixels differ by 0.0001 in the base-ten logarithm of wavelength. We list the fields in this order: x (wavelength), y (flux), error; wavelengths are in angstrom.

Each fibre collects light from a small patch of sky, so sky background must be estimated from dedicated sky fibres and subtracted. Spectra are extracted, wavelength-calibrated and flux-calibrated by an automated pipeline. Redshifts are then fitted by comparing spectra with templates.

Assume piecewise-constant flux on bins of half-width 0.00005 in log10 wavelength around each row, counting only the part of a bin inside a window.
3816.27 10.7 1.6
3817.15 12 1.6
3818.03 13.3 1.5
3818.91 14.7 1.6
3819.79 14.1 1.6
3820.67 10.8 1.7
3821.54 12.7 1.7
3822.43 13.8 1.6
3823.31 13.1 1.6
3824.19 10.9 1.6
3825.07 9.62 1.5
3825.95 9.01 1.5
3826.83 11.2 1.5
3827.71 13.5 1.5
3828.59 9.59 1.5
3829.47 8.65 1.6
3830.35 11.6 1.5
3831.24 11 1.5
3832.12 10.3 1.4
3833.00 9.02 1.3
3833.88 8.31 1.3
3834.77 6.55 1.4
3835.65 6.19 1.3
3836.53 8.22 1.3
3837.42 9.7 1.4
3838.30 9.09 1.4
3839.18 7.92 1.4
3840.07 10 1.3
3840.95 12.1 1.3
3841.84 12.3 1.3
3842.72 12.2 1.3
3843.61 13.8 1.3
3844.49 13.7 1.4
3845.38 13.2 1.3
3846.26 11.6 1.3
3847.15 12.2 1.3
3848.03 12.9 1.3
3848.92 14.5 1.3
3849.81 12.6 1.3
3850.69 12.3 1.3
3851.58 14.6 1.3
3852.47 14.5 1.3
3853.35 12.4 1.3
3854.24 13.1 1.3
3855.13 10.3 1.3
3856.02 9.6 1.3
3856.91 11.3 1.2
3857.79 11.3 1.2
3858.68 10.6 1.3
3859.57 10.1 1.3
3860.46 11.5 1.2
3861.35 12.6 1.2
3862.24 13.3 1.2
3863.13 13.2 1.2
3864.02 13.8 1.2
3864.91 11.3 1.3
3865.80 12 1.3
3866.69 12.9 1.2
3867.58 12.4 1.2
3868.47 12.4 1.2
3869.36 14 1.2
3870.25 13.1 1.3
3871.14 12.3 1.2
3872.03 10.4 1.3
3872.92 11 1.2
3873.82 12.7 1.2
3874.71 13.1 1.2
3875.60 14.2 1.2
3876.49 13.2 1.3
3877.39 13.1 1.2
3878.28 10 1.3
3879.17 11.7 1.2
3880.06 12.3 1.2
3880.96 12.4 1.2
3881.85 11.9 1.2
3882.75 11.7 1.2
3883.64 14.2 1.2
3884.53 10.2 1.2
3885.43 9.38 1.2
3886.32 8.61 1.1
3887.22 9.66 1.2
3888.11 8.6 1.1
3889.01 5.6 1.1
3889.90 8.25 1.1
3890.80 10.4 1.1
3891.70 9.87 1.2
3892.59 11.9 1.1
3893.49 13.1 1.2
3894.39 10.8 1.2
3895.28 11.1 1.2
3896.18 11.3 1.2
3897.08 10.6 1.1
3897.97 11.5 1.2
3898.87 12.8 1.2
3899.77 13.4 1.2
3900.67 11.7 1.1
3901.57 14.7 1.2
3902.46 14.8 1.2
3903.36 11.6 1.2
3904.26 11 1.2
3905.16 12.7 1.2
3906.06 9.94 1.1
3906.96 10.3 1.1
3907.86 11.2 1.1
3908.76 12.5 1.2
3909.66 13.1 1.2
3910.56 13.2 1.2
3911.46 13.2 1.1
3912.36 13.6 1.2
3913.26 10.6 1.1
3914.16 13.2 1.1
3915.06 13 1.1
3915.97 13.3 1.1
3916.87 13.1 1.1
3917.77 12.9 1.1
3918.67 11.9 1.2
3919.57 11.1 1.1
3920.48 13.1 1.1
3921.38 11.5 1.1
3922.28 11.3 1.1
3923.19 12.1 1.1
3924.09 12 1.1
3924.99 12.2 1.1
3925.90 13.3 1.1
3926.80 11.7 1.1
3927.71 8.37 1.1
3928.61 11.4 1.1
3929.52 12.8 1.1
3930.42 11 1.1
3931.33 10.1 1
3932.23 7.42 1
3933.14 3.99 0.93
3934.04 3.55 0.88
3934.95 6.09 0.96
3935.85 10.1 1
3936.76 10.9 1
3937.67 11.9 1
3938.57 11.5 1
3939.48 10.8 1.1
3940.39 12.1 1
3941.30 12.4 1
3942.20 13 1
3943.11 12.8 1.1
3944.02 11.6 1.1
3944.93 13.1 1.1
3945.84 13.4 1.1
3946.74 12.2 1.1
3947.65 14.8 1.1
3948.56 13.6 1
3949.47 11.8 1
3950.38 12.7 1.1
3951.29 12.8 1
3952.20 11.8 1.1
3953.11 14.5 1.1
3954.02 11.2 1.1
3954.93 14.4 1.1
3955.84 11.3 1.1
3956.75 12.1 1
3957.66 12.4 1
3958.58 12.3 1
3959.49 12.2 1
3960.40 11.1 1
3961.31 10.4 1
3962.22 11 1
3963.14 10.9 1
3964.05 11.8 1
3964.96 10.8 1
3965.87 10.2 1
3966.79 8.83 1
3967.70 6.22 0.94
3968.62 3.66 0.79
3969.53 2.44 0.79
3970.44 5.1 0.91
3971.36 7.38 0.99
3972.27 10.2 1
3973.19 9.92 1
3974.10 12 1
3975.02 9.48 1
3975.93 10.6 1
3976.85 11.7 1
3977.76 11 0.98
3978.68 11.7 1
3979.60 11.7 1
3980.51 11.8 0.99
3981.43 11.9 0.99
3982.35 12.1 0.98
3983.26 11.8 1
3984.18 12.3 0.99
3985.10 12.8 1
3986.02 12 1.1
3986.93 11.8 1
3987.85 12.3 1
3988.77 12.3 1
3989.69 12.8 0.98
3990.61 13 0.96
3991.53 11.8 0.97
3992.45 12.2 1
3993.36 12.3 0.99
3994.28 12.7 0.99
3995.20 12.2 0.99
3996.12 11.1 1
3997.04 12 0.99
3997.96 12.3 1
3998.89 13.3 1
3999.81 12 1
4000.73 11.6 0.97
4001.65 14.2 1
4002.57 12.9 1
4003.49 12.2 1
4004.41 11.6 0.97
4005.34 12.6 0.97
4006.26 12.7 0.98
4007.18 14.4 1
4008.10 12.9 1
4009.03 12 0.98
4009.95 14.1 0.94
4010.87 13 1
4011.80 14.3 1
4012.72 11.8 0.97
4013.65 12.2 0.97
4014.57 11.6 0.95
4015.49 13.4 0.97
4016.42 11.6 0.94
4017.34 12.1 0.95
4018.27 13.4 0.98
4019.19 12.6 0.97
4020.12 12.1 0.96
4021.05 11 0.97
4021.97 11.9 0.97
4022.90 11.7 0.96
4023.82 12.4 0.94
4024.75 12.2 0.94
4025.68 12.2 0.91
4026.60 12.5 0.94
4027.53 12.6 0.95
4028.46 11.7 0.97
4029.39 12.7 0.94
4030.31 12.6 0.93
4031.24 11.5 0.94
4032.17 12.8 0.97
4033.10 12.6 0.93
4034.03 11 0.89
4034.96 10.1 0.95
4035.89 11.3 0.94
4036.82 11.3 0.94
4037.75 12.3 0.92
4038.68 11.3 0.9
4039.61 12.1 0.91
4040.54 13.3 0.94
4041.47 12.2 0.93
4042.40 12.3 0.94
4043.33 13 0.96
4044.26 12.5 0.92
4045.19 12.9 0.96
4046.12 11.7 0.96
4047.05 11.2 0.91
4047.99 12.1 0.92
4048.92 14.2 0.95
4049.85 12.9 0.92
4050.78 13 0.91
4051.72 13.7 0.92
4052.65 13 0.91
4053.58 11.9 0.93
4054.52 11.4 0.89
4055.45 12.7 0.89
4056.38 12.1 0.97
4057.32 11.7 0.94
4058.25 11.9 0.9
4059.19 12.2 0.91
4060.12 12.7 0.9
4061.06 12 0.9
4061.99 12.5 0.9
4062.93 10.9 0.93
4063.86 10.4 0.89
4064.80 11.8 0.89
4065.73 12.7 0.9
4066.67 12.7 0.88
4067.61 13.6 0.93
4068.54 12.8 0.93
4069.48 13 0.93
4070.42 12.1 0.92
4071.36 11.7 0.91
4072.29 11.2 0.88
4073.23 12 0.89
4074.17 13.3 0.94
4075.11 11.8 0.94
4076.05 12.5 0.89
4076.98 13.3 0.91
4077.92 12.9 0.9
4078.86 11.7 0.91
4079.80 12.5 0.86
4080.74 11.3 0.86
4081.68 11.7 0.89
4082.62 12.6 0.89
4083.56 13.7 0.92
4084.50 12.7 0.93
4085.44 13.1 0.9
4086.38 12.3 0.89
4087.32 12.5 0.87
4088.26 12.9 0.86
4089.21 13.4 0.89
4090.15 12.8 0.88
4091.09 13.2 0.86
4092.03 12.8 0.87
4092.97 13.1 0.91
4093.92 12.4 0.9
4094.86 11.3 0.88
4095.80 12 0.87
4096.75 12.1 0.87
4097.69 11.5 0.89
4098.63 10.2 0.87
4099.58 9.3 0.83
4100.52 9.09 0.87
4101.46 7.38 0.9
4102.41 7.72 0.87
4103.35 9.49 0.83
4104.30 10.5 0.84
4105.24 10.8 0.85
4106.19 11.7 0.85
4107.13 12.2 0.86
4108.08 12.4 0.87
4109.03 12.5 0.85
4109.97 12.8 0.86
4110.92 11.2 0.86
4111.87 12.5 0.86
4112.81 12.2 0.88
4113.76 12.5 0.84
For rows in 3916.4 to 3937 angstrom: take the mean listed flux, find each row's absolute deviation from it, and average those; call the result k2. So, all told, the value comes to 2.1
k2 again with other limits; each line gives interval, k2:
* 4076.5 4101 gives 0.9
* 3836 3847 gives 1.8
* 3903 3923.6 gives 1.0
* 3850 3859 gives 1.4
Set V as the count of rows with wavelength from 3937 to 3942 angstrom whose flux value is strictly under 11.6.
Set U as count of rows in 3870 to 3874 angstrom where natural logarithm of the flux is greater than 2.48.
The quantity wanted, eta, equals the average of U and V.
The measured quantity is 2.5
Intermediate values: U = 3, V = 2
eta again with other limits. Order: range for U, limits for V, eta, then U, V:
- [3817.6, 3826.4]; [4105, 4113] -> 4.0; 6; 2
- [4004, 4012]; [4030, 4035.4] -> 5.5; 8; 3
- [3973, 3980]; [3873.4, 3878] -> 0.5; 1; 0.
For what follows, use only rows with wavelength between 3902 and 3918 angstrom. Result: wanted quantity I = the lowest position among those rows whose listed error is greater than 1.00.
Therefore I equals 3902.46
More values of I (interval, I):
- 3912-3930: 3912.36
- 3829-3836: 3829.47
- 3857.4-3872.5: 3857.79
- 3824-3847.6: 3824.19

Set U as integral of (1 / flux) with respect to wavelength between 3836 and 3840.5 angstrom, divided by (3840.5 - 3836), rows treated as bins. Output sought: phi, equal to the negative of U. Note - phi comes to -0.113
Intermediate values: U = 0.113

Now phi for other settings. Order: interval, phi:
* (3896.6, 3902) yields -0.081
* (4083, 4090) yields -0.077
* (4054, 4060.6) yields -0.083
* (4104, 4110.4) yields -0.085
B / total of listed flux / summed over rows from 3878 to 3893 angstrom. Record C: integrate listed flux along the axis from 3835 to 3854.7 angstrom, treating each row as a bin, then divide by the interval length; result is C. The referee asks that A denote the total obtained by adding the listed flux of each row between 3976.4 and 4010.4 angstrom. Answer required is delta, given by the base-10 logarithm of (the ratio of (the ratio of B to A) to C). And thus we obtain -1.48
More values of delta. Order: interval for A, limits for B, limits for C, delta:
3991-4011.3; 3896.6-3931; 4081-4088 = -0.88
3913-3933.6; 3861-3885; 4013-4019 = -0.98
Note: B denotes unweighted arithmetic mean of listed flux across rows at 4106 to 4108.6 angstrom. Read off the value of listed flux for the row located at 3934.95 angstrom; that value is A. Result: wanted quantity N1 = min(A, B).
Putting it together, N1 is 6.1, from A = 6.09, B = 12.1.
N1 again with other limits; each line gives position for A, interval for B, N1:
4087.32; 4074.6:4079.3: 12.4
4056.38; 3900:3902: 12.1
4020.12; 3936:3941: 11.4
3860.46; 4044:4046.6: 11.5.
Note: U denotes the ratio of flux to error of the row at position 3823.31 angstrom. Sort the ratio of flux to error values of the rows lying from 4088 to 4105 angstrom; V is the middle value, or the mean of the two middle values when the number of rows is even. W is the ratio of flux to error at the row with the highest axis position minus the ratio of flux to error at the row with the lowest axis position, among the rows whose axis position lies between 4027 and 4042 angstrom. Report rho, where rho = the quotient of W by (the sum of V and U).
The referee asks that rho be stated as -0.01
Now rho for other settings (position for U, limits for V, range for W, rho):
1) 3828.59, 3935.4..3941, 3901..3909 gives -0.10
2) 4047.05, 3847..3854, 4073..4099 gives -0.08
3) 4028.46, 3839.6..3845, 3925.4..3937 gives -0.06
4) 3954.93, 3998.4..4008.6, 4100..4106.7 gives 0.13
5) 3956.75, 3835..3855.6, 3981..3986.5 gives -0.05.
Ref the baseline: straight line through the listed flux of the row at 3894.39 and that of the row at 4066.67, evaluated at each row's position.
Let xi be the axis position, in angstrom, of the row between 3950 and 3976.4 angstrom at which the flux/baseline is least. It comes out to 3969.53 angstrom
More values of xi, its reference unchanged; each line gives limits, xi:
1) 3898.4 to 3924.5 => 3906.06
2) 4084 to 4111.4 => 4101.46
